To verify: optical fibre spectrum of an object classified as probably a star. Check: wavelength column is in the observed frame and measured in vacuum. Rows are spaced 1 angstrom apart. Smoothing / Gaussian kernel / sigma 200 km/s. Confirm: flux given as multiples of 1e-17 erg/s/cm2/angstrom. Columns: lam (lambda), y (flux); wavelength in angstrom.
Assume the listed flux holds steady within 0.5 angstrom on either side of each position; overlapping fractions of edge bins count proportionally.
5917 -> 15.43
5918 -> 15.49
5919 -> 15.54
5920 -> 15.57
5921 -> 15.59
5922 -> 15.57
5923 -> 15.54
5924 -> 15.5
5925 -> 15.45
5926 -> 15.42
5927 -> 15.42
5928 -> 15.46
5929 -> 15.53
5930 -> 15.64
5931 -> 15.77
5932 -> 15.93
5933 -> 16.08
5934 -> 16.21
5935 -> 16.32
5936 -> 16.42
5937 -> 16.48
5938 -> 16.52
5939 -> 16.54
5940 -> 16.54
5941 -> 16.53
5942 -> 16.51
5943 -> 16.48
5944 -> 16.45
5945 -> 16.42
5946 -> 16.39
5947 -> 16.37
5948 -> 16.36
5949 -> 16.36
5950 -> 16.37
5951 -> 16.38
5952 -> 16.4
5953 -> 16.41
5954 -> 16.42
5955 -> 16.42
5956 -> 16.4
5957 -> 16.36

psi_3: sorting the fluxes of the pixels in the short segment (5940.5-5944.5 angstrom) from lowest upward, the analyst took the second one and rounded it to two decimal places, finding 16.48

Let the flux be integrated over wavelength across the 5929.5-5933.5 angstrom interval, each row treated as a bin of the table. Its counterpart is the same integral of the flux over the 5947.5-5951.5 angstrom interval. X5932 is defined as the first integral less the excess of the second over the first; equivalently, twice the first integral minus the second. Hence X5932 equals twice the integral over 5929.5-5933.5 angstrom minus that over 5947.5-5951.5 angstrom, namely 61.4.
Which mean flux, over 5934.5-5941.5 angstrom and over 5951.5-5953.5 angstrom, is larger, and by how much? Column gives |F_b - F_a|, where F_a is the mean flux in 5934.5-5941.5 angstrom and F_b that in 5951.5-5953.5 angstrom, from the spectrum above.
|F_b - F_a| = 0.074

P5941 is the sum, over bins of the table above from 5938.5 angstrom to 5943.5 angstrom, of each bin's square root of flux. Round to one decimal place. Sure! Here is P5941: 20.3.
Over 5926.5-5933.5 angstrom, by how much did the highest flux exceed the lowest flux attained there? 0.66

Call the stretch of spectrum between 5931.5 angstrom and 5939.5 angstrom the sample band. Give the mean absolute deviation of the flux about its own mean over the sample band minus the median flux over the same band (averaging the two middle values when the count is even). -16.2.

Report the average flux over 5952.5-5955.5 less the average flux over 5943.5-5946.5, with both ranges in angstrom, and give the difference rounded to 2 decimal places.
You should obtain 0.00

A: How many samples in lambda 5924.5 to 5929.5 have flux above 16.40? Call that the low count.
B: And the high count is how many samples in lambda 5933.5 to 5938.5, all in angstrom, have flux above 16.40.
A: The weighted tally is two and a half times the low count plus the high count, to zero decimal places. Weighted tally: 3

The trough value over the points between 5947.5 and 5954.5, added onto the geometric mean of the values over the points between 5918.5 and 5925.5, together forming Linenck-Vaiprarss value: 31.90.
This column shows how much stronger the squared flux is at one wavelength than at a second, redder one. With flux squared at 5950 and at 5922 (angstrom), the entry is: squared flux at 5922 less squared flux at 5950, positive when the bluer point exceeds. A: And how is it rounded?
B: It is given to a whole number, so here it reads -26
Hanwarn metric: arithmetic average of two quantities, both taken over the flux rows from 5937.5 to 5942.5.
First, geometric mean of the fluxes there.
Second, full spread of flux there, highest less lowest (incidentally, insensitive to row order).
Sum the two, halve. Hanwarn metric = 8.28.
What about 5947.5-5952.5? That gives 8.21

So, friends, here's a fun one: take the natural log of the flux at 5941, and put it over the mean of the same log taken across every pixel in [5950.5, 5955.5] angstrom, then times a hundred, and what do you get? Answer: 100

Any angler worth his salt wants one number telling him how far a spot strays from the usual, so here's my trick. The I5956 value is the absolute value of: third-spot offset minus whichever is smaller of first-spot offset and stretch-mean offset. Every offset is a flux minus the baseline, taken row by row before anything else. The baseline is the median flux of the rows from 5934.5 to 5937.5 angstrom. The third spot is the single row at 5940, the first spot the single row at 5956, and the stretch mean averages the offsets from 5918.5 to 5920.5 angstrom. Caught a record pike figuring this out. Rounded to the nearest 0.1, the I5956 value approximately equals 1.0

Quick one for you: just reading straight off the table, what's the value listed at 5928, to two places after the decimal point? 15.46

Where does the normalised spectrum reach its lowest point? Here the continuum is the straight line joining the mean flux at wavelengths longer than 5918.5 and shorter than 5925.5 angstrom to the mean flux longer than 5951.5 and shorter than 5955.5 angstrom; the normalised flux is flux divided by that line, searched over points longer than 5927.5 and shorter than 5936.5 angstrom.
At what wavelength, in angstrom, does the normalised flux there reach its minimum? 5928 angstrom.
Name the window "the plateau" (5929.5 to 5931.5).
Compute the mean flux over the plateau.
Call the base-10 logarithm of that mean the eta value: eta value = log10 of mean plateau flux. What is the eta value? 1.20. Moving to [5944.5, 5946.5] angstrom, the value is 1.21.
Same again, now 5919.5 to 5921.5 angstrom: 1.19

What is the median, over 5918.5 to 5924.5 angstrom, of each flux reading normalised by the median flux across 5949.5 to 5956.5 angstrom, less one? -0.052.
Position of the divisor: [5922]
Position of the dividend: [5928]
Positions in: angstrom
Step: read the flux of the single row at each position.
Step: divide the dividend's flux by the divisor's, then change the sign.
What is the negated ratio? -0.99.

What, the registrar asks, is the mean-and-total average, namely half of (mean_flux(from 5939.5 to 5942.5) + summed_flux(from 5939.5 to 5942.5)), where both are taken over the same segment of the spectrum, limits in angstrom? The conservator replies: 33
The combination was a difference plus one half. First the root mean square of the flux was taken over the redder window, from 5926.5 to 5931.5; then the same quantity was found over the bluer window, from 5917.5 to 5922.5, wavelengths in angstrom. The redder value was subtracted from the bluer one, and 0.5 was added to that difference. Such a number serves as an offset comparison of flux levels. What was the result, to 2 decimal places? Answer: 0.49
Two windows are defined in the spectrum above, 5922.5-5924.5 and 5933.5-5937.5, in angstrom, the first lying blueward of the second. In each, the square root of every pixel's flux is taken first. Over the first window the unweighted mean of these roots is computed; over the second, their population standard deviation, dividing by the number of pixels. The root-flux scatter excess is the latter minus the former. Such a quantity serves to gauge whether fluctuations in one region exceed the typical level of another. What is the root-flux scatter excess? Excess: -3.93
